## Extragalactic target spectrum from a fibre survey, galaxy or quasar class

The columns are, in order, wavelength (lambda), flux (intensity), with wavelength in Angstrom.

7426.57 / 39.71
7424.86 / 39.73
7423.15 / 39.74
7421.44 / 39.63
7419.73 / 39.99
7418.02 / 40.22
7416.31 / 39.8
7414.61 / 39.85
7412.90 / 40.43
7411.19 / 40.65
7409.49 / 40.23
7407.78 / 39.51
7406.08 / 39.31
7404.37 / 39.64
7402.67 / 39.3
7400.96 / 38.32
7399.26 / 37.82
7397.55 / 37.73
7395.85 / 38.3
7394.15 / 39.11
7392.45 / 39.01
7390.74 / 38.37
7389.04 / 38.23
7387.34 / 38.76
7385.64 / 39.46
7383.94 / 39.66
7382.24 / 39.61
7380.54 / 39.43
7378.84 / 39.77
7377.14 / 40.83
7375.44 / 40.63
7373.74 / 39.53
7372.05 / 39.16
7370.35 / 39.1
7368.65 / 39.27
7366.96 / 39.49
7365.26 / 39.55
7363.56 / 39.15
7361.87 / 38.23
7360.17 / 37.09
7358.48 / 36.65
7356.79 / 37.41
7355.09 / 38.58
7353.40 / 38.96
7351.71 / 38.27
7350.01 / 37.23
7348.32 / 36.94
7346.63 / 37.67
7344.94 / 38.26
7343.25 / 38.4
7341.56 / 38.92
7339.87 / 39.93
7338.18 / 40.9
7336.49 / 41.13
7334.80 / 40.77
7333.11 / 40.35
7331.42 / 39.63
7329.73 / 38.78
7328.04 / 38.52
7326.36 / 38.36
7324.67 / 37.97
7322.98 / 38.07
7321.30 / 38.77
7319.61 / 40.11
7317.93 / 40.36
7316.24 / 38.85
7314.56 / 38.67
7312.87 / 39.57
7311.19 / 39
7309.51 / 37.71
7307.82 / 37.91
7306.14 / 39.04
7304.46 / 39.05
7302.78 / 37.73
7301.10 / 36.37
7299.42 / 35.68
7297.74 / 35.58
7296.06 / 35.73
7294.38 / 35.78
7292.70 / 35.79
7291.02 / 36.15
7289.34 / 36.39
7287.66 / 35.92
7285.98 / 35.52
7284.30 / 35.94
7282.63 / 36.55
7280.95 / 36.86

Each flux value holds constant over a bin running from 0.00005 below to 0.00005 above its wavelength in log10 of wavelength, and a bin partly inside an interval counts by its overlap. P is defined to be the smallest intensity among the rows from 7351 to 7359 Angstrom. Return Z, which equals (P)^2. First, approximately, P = 36.65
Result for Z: 1343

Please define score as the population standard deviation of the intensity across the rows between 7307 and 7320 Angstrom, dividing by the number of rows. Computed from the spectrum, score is 0.9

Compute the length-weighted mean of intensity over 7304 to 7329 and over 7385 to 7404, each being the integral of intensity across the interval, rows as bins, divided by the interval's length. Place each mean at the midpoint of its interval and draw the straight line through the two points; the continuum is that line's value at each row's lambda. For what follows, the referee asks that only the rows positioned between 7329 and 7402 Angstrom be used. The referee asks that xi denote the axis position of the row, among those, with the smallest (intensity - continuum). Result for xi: 7358.48 Angstrom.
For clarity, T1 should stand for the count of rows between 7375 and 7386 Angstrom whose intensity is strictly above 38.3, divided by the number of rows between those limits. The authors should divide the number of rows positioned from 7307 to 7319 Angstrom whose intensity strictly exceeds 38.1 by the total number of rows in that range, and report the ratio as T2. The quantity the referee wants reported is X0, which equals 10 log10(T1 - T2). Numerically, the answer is -5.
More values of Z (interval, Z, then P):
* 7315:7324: 1449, 38.07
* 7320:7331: 1442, 37.97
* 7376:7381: 1555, 39.43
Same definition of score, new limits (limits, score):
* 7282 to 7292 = 0.3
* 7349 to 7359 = 0.8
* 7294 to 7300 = 0.1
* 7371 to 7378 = 0.7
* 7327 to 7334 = 0.7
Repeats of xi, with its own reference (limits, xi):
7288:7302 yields 7297.74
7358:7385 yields 7358.48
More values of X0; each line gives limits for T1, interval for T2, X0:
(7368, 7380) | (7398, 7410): -8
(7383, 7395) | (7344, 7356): -5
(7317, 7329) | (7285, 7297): -1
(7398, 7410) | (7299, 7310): -2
